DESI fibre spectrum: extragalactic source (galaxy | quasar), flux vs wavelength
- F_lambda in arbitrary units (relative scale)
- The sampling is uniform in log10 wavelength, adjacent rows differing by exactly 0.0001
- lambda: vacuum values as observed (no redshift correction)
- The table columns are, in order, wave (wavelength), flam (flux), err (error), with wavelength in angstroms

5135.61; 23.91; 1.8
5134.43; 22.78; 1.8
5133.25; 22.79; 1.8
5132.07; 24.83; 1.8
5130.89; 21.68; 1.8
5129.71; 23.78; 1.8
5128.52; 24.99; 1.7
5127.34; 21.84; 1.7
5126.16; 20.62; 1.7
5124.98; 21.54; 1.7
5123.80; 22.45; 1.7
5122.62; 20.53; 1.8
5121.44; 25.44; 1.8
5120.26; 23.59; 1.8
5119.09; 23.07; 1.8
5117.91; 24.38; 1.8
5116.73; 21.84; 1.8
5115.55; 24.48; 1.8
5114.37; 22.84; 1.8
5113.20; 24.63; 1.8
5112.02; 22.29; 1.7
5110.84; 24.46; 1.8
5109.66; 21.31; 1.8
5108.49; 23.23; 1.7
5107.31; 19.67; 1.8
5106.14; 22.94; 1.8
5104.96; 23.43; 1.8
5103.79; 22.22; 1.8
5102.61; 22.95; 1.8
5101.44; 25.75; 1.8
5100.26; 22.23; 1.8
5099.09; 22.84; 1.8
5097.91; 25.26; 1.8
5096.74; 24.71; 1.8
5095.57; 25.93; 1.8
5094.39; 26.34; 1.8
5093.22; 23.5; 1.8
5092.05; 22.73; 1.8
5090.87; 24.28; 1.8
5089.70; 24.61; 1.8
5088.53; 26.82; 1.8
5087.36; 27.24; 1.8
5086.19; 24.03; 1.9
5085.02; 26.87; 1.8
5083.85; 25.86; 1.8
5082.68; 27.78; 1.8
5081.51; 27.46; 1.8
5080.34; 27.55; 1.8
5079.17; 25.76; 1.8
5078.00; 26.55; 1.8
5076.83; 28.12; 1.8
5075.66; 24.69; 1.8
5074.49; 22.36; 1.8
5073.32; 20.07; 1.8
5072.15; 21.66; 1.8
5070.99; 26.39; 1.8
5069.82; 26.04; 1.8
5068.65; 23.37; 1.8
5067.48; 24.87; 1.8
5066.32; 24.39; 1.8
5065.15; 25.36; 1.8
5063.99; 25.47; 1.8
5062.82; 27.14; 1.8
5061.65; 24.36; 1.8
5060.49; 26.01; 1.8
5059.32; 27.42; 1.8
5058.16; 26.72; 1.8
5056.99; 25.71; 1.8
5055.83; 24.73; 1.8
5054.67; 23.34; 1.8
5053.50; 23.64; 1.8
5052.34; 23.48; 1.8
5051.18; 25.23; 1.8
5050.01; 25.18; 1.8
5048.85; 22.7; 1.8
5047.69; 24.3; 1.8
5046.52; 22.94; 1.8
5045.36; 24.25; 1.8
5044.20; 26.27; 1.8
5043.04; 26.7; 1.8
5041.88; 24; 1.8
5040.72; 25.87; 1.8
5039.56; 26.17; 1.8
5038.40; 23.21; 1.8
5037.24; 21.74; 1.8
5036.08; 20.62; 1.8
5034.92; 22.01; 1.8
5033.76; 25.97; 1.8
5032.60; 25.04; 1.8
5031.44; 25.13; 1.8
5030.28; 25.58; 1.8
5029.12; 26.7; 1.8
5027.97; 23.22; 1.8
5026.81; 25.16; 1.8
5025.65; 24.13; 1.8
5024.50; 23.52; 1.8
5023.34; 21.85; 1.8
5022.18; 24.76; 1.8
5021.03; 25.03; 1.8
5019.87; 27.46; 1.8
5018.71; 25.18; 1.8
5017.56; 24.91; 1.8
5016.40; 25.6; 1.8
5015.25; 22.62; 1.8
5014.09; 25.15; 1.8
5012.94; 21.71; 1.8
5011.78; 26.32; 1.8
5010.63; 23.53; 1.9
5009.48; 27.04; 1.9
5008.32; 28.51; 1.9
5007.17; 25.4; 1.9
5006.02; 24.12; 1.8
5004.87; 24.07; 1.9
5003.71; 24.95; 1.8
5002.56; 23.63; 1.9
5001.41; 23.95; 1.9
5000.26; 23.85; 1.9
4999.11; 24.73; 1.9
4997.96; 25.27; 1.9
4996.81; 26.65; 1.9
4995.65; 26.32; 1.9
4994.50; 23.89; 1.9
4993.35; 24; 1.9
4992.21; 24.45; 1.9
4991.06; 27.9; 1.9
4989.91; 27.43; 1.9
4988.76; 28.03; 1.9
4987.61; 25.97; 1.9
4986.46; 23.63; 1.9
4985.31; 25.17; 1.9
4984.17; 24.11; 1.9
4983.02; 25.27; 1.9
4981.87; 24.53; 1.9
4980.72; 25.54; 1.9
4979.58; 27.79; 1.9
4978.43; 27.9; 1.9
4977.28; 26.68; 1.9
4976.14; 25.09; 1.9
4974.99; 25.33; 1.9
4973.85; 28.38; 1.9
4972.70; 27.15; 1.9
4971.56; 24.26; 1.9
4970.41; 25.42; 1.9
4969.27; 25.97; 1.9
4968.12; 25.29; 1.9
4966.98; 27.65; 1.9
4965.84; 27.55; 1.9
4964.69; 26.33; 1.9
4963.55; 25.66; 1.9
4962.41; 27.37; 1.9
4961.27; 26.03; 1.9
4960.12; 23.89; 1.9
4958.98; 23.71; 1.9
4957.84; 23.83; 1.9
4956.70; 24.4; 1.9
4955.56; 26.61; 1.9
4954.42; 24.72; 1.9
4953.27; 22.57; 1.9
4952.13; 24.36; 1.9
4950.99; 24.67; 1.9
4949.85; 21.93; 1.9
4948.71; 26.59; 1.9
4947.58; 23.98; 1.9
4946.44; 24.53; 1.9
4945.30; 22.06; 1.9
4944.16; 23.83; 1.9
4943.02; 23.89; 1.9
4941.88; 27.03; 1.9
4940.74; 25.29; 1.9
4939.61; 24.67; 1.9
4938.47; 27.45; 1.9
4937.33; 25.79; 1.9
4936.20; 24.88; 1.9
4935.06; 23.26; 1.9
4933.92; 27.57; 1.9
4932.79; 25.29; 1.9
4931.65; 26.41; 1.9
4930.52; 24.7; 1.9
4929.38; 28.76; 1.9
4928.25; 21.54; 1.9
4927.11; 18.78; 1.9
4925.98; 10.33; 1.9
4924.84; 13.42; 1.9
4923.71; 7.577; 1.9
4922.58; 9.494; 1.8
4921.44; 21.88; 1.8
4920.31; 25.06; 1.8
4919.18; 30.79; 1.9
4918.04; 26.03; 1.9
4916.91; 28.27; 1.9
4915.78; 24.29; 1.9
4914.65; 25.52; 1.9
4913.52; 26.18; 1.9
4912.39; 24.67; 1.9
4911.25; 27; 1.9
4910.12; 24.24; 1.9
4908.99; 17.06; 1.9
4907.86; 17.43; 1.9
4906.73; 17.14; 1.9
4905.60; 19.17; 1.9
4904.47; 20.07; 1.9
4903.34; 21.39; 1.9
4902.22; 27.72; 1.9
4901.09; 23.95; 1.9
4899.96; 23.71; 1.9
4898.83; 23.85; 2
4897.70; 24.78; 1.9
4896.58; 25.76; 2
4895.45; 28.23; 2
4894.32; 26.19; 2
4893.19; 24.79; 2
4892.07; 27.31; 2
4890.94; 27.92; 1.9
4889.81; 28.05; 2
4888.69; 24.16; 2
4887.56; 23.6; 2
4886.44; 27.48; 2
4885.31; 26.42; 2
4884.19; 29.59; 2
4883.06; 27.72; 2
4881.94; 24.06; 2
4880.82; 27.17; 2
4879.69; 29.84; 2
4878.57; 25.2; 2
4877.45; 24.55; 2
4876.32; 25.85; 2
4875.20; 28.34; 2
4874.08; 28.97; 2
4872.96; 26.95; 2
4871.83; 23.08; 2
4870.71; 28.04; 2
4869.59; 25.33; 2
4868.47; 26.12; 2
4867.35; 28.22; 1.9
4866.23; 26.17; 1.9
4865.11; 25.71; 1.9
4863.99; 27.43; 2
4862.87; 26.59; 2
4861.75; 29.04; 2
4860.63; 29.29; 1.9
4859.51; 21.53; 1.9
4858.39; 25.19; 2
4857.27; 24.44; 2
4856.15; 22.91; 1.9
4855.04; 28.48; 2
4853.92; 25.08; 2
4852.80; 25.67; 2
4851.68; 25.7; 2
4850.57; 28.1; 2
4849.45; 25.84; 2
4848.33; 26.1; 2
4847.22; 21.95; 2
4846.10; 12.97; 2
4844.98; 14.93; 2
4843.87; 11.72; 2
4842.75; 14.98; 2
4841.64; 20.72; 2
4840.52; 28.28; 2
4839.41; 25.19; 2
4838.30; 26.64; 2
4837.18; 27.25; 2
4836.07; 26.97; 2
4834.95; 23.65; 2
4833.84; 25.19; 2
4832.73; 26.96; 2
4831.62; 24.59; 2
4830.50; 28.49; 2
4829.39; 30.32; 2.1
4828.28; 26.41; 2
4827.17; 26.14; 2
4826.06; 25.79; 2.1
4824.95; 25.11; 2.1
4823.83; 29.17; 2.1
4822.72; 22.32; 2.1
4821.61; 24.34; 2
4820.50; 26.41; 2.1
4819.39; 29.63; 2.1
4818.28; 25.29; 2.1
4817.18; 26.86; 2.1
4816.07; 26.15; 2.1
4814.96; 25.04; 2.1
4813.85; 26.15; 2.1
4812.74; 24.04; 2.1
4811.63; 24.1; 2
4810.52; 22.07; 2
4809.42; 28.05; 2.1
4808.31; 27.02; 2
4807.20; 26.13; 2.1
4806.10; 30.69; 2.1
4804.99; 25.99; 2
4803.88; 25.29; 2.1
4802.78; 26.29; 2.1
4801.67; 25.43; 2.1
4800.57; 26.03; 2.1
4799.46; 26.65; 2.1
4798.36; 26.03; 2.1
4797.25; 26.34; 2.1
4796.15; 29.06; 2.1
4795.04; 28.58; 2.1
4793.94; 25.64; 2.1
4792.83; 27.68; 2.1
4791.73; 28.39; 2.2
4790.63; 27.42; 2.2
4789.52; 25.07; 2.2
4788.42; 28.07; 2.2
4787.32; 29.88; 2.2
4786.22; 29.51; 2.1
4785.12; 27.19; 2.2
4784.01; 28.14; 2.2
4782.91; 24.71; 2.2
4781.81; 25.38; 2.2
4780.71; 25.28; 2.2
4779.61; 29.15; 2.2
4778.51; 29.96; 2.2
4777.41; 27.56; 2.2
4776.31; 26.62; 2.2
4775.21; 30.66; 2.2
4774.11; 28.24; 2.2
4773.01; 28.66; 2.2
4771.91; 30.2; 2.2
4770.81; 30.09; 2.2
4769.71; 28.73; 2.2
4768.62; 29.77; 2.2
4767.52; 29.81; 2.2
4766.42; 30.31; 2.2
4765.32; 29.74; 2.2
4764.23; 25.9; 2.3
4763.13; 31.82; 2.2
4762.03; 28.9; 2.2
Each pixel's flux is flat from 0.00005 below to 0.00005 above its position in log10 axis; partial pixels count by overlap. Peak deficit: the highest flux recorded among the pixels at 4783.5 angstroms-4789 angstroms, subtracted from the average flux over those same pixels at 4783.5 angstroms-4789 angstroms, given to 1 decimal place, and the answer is -1.3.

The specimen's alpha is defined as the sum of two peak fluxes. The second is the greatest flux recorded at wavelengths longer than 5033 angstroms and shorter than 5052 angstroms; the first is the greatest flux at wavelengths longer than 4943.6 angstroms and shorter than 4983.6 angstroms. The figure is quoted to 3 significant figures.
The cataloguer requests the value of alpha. 55.1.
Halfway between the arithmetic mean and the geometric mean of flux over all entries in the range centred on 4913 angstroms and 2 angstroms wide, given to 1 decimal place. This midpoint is 25.4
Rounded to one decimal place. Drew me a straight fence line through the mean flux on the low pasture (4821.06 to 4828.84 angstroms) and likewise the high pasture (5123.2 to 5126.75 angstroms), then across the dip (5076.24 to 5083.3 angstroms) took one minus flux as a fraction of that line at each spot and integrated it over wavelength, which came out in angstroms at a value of -1.6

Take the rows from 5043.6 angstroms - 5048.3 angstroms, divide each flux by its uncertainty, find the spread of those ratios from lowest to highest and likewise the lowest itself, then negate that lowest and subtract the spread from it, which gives -14.6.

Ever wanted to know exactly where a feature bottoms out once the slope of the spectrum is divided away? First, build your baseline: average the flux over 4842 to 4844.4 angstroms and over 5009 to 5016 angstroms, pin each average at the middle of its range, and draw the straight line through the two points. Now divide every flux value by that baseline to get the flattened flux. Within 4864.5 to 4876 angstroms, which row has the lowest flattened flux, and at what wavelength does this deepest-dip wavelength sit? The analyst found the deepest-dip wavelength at 4871.83 angstroms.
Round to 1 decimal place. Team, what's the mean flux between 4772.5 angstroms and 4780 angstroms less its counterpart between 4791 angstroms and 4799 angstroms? 1.3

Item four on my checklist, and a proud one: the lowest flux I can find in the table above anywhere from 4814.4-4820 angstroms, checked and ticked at 25.04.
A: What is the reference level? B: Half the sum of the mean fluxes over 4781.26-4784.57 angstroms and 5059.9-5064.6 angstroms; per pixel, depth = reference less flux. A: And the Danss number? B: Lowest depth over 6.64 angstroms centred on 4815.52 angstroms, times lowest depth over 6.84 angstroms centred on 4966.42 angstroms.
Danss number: 1.7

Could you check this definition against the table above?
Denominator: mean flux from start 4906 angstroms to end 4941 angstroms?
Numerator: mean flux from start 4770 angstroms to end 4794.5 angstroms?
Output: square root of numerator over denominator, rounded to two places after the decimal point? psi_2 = 1.11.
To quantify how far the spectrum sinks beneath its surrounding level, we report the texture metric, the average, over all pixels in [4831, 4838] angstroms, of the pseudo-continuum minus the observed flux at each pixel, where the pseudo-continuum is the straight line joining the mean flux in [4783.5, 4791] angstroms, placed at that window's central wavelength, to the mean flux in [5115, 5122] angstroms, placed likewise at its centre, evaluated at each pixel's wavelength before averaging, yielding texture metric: 1.5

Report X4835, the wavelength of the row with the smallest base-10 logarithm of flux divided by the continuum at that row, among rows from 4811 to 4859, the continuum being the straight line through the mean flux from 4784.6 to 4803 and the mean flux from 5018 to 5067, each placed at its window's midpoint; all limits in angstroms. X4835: 4843.87 angstroms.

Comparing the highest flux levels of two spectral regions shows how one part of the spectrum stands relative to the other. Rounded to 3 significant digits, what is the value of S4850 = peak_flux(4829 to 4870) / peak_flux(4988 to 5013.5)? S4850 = 1.06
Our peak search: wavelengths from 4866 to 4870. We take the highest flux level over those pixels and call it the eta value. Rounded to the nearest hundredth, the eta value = 28.22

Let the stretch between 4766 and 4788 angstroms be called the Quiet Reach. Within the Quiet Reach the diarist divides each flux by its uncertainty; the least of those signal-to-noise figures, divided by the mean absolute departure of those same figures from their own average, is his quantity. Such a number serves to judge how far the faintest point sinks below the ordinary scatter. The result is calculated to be 16.1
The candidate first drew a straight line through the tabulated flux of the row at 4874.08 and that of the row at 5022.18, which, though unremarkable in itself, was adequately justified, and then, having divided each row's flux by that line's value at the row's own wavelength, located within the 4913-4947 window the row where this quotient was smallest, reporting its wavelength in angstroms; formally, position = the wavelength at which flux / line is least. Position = 4923.71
